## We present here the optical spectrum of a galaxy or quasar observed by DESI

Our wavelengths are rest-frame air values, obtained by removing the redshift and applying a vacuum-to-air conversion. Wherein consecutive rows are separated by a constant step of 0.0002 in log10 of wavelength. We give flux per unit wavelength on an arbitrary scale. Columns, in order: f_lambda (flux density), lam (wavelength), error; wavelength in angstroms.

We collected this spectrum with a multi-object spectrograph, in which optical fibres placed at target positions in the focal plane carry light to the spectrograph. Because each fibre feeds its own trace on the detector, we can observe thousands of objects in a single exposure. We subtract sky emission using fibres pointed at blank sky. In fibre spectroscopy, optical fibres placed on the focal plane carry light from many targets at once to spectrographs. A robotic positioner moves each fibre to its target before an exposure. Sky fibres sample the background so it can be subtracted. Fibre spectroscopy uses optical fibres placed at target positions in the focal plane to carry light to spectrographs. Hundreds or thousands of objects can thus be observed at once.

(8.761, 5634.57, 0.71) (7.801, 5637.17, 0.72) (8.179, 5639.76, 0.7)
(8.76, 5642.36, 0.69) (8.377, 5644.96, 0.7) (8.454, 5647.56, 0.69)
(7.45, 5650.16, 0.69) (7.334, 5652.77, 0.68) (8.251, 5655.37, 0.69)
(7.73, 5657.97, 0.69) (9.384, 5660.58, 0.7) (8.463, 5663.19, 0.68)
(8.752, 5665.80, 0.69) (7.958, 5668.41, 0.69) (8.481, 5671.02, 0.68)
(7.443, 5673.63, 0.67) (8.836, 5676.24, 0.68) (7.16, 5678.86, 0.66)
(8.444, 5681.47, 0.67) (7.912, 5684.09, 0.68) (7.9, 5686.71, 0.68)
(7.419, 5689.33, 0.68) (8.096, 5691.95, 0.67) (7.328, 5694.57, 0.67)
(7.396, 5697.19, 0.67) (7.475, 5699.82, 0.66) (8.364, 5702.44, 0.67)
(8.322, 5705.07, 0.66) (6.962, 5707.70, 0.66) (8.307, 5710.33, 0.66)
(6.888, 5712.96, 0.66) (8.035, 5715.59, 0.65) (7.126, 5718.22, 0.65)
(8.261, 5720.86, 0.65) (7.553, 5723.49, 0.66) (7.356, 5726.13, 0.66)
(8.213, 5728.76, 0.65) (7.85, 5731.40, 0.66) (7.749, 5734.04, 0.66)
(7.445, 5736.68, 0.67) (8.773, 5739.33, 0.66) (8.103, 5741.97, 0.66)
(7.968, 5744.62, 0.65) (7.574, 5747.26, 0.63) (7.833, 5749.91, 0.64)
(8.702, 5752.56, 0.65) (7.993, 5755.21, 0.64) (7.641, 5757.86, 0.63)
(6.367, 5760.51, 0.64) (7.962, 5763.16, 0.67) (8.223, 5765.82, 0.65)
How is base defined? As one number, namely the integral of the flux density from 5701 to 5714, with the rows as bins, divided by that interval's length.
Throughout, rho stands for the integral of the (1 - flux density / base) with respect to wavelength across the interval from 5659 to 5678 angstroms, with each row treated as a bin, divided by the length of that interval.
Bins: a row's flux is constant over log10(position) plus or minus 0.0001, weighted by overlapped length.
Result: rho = -0.08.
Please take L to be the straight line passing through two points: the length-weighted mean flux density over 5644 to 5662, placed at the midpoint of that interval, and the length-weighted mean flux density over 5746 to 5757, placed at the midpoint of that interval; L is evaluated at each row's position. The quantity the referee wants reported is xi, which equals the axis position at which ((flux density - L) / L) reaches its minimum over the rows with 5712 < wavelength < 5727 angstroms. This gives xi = 5712.96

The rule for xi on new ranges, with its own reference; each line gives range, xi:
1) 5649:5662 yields 5652.77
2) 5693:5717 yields 5712.96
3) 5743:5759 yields 5747.26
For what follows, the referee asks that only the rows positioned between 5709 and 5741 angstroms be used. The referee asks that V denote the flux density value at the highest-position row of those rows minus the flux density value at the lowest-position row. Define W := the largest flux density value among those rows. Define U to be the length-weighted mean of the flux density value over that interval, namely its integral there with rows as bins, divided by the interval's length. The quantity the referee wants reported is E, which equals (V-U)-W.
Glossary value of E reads -16.1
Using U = 7.80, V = 0.47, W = 8.773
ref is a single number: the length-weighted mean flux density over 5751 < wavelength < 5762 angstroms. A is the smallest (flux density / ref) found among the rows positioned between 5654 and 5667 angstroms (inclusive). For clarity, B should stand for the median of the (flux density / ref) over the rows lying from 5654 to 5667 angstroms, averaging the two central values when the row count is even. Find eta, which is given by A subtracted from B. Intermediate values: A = 1.01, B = 1.10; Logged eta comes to 0.10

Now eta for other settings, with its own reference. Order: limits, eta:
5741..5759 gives 0.05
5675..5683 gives 0.17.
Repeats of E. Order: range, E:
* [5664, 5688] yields -17.8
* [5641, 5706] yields -17.9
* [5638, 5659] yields -17.3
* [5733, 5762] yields -18.0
